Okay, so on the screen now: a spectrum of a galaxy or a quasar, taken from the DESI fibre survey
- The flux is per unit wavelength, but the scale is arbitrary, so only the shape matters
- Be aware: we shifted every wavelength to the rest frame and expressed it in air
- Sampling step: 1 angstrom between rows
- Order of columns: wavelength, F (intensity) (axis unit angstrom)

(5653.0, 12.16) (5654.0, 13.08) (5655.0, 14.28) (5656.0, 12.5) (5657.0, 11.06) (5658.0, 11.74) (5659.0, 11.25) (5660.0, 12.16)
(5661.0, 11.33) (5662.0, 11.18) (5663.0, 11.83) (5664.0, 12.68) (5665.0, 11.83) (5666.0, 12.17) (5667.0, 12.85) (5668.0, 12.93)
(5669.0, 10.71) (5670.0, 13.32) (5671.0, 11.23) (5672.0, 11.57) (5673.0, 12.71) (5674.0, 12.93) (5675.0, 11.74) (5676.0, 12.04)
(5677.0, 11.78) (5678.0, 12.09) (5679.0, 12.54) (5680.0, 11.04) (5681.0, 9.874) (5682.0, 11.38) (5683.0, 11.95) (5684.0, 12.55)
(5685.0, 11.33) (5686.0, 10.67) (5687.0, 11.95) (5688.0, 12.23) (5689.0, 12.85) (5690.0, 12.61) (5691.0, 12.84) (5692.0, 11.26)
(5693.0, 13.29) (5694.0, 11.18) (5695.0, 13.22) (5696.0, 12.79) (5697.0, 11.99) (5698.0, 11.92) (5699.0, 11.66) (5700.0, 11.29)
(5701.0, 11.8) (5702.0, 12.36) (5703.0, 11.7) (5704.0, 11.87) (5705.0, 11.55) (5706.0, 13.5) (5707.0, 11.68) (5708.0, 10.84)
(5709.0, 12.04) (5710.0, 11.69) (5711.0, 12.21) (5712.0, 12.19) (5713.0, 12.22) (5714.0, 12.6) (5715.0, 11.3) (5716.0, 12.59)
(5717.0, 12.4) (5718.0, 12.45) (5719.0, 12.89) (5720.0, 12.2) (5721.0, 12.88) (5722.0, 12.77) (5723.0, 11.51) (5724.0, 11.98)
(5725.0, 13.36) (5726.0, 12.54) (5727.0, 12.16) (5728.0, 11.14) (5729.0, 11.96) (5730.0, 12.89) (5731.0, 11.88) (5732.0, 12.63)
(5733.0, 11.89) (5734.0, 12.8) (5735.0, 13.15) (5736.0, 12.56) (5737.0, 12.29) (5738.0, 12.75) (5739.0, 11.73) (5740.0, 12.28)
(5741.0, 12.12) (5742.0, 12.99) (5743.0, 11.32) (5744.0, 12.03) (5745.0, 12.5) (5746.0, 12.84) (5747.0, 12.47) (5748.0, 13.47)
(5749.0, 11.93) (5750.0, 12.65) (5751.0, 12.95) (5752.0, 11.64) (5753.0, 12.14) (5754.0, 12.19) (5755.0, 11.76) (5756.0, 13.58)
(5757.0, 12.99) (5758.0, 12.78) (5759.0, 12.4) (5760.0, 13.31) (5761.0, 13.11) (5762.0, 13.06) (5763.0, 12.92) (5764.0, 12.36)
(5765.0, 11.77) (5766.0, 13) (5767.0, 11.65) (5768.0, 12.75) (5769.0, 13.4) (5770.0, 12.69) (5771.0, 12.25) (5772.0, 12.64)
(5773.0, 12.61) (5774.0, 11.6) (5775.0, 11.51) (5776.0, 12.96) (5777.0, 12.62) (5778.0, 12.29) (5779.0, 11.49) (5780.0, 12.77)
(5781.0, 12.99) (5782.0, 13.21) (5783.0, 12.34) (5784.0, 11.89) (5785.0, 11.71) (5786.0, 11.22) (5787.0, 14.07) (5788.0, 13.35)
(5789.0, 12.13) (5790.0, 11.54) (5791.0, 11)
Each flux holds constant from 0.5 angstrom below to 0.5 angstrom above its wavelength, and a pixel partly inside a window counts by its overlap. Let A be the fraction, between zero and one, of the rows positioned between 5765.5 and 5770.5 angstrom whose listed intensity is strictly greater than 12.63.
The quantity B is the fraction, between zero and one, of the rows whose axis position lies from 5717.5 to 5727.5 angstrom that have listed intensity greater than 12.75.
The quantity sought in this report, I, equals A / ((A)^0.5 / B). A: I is 0.358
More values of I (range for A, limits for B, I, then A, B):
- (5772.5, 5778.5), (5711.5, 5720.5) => 0.045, 0.2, 0.11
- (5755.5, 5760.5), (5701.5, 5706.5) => 0.179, 0.8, 0.20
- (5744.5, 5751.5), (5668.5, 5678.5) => 0.151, 0.6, 0.20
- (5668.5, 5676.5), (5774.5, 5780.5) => 0.204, 0.4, 0.33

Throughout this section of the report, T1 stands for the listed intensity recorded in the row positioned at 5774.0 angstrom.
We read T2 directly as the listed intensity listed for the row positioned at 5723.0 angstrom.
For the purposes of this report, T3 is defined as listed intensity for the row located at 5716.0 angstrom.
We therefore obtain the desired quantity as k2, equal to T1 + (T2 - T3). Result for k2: 10.5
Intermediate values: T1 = 11.6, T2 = 11.51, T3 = 12.59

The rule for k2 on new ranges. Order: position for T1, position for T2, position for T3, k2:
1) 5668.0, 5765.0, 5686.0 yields 14.0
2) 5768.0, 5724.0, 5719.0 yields 11.8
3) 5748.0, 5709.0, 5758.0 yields 12.7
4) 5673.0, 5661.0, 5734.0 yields 11.2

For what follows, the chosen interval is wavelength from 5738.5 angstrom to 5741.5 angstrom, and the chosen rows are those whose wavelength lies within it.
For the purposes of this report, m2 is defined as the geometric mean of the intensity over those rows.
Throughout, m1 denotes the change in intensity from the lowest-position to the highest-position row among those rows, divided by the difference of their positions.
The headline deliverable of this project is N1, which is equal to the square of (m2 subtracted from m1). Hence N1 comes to 140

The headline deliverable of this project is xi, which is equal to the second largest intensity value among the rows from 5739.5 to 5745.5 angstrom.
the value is 12.5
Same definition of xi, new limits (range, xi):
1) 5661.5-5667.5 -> 12.68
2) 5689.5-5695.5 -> 13.22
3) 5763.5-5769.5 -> 13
